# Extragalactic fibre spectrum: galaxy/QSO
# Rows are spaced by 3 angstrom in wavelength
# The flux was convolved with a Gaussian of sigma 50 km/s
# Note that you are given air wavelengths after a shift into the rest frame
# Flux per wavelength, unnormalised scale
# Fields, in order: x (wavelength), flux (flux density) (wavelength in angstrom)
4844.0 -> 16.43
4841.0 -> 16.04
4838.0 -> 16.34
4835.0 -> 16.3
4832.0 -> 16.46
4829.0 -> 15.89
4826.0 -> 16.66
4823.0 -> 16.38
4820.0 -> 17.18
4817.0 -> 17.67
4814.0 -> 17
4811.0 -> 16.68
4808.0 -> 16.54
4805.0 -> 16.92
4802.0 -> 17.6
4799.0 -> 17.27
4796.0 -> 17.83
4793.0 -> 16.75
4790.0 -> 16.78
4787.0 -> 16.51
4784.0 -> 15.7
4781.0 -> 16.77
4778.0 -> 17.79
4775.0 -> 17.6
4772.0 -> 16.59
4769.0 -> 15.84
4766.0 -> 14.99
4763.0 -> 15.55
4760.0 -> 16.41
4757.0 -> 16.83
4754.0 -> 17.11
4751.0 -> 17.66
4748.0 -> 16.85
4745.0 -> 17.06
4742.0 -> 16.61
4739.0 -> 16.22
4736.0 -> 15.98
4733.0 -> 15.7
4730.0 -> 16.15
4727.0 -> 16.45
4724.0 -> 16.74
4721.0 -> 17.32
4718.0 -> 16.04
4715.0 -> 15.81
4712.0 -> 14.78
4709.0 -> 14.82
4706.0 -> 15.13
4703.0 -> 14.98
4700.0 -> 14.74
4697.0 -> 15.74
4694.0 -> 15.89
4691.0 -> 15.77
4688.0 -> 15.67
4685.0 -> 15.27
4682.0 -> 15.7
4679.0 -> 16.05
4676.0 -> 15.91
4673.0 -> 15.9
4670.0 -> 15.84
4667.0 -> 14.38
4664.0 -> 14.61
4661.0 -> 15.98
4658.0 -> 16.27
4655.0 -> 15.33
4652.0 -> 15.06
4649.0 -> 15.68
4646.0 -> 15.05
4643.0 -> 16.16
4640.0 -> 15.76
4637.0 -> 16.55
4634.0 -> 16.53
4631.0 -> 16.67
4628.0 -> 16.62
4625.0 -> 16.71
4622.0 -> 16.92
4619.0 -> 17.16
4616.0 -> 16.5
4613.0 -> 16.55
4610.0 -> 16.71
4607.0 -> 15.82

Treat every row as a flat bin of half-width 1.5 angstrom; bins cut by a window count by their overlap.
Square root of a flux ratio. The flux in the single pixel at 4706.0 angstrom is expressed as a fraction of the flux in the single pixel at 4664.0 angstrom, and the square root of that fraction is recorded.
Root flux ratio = 1.02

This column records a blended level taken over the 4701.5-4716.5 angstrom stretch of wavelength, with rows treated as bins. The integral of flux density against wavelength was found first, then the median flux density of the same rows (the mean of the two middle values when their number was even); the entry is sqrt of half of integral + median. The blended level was 11.0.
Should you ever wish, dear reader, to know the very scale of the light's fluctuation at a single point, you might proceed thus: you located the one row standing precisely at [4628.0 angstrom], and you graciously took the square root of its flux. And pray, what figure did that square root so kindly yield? 4.08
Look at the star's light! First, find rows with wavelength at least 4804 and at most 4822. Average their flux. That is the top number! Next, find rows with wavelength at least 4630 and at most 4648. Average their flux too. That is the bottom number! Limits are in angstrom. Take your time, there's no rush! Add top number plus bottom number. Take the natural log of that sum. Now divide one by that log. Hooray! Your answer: 0.286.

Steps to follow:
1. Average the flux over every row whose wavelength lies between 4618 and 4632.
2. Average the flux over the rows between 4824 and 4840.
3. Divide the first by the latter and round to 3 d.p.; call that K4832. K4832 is 1.030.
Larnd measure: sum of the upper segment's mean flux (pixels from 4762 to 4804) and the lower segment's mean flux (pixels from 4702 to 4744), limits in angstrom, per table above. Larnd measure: 32.6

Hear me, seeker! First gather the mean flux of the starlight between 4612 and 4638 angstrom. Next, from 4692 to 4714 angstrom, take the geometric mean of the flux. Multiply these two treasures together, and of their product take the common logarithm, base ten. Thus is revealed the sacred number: 2.40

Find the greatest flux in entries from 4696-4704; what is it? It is 15.74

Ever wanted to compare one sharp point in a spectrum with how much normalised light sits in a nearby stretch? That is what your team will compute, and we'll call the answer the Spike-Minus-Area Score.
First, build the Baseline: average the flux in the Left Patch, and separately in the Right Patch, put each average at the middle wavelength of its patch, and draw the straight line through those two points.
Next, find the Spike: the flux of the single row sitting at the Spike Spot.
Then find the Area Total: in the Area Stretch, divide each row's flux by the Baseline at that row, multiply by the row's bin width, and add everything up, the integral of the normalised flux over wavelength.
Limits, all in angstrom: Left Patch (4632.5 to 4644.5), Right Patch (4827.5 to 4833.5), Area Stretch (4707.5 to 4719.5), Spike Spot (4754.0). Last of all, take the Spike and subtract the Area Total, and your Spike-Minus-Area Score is 5.7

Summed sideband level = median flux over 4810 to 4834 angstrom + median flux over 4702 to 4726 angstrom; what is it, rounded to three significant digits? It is 32.1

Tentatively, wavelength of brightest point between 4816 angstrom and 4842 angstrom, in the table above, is 4817.0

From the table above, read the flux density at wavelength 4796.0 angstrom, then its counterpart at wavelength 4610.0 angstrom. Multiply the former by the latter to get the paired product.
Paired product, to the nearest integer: 298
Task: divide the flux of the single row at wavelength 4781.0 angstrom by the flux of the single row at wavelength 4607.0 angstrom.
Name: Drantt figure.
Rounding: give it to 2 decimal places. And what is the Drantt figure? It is 1.06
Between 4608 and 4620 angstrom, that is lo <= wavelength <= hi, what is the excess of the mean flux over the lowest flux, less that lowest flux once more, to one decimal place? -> -16.3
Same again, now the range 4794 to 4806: -16.4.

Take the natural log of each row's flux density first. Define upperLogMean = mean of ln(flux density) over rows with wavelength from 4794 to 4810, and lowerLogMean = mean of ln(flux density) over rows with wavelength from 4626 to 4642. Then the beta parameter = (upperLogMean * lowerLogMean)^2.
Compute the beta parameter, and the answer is 63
